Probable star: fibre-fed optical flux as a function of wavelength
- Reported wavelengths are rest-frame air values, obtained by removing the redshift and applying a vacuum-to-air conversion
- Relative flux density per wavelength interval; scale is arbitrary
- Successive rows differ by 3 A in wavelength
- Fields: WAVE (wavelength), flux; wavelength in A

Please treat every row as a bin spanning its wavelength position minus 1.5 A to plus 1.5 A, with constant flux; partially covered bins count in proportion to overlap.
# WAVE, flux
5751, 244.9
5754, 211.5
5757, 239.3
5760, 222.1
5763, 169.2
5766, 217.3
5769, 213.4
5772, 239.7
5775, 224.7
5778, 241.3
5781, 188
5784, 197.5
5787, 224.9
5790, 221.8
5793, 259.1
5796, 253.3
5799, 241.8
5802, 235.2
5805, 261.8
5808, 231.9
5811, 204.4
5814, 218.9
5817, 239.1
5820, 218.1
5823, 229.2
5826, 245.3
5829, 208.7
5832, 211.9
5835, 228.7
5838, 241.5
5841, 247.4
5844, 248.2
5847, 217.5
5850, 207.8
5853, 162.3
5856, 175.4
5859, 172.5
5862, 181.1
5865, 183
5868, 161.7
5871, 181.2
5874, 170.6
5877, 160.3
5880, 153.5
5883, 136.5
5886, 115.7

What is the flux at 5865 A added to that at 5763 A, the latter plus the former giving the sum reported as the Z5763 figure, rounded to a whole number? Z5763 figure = 352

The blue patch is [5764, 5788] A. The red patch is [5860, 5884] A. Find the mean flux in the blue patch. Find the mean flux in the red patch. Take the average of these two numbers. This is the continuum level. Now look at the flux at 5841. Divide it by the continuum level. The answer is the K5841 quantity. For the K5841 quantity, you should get 1.29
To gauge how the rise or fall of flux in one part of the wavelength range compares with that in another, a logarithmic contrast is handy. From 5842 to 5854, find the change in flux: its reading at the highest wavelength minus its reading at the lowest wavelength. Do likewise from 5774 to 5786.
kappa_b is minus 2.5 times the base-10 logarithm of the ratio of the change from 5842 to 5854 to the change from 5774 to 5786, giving -1.2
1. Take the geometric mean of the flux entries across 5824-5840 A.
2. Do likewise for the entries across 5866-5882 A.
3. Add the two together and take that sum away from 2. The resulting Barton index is -390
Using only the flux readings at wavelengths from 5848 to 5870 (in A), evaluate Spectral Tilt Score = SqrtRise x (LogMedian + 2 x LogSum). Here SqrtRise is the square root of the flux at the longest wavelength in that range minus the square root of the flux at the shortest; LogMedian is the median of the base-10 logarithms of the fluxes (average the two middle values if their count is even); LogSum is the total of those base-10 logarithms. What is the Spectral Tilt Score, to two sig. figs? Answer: -57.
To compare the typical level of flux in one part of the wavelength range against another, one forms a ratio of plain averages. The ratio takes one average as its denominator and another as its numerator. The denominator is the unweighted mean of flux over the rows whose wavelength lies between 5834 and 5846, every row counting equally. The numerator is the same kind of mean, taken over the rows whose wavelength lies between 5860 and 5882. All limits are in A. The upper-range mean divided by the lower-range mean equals 0.70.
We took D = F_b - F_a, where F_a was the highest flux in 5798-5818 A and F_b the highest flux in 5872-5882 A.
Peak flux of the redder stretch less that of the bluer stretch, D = -91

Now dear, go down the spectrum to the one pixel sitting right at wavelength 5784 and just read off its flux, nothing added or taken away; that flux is 197.5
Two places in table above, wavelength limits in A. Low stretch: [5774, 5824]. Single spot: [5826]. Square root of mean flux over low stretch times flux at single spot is 237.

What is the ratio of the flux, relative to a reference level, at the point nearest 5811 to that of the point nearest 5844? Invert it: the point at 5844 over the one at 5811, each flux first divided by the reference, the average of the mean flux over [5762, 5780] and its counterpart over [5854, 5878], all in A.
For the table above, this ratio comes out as 1.21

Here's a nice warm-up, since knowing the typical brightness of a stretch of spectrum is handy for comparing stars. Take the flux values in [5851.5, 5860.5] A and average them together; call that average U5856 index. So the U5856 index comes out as 170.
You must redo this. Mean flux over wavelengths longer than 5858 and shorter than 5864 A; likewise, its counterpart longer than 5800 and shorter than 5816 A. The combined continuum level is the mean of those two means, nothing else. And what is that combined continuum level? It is 204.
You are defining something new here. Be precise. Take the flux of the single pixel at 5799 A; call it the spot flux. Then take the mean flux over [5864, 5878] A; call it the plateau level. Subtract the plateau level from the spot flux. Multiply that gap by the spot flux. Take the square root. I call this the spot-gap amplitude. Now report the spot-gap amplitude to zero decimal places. 131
